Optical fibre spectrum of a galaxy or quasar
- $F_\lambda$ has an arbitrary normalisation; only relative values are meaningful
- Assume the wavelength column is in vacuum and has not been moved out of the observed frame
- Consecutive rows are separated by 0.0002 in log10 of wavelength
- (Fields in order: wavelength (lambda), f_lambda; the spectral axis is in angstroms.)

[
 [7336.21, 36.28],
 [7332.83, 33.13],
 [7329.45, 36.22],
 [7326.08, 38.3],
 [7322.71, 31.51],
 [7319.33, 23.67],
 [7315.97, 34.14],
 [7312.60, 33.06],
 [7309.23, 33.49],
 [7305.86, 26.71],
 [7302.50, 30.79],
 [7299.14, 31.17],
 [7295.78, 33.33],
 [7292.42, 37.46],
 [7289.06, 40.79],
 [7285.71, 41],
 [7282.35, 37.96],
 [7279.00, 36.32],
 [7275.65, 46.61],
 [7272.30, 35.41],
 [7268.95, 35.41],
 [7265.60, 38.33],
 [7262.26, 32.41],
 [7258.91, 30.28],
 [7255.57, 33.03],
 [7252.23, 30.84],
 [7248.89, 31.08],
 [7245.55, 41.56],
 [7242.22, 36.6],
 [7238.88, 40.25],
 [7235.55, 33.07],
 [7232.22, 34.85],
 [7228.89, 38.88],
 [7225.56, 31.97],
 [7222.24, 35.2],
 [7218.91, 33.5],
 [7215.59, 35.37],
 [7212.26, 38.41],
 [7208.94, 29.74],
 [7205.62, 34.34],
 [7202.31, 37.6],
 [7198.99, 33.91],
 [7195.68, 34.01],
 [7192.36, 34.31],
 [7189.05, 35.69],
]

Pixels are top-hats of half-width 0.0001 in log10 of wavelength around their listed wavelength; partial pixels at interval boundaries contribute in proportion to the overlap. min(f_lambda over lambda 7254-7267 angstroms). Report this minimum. 30.28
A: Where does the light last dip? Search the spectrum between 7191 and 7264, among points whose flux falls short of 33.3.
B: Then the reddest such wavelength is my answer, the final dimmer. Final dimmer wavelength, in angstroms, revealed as 7262.26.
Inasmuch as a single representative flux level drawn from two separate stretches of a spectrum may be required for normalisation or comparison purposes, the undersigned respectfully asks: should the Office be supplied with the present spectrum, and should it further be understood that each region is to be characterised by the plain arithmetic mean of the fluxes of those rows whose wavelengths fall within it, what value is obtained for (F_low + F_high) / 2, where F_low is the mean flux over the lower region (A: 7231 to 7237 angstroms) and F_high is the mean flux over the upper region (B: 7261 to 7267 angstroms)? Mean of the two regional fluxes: 34.7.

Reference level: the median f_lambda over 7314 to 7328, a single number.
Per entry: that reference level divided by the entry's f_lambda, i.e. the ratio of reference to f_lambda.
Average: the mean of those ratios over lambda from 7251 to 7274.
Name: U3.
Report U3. 0.98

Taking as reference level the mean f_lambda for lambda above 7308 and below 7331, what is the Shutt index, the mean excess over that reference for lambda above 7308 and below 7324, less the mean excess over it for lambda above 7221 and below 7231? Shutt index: -4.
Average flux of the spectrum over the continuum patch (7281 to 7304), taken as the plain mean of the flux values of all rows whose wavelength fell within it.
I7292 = 36.1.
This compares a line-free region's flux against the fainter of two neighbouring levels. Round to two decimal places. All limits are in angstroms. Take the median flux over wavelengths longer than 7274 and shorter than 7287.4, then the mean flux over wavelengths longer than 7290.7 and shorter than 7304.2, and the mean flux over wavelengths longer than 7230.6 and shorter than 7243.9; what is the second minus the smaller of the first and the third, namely -3.01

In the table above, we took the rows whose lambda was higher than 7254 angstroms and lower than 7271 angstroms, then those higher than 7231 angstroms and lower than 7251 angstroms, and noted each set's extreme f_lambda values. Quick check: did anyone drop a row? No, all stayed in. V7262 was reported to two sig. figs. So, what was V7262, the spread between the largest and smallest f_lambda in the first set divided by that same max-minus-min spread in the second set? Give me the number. 0.77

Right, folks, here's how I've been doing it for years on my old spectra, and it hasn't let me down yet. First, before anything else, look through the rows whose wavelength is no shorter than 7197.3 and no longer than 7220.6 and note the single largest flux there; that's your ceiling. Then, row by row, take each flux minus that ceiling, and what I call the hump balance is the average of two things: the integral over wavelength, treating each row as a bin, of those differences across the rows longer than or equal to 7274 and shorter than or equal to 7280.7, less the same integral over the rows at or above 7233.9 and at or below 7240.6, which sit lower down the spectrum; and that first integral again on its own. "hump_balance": 26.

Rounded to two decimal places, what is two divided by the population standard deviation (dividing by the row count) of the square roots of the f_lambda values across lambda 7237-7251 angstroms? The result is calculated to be 5.91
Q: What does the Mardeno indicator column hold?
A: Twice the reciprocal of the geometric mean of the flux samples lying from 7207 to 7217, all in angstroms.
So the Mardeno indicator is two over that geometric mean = 0.058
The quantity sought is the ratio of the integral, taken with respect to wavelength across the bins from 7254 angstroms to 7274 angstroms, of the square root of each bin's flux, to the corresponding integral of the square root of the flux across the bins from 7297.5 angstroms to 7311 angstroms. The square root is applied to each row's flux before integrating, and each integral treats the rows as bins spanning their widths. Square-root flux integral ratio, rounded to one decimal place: 1.6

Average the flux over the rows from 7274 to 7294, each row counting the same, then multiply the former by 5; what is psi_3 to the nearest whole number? 200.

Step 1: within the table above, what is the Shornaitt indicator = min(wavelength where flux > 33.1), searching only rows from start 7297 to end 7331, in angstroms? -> 7309.23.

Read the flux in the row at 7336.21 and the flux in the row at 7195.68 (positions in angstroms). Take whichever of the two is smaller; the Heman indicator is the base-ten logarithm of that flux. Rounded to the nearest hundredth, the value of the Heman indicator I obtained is 1.53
